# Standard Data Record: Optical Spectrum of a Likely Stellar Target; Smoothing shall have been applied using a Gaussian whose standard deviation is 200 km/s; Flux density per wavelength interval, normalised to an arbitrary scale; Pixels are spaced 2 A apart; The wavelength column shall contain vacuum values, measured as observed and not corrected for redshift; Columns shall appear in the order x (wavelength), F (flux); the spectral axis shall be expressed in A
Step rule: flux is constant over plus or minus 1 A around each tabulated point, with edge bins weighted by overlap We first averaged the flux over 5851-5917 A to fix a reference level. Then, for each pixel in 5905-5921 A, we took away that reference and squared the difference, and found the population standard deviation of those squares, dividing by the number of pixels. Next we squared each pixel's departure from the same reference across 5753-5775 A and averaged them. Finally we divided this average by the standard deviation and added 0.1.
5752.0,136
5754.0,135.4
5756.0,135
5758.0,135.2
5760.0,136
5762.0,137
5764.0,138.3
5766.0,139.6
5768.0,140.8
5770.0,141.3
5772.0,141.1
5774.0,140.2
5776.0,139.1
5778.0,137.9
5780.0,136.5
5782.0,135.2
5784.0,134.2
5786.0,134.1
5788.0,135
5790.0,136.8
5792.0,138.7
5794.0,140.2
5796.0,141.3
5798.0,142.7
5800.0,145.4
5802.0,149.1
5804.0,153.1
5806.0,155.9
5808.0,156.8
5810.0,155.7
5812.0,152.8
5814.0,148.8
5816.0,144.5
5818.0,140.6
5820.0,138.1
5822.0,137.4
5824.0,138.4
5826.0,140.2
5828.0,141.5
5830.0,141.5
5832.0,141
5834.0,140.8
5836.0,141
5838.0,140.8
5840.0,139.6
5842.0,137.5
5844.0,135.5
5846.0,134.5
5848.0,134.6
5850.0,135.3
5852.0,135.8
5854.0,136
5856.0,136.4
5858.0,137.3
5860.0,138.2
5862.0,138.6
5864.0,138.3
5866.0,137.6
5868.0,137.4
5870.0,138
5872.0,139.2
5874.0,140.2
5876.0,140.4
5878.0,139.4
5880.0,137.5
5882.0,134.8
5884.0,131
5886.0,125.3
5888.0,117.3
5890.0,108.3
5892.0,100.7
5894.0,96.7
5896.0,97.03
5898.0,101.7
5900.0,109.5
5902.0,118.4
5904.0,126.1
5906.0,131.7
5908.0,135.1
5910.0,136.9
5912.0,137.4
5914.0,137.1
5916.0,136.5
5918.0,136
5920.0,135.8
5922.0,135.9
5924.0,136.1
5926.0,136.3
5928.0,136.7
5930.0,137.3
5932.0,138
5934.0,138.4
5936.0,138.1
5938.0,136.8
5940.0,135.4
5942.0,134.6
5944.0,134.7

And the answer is 4.9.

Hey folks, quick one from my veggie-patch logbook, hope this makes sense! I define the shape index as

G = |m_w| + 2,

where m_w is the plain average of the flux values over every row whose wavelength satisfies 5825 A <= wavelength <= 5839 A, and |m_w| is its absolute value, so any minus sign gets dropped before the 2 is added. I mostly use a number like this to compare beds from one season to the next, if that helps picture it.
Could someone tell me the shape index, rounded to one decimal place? 143.0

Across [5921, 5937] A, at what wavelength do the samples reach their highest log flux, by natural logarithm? 5934.0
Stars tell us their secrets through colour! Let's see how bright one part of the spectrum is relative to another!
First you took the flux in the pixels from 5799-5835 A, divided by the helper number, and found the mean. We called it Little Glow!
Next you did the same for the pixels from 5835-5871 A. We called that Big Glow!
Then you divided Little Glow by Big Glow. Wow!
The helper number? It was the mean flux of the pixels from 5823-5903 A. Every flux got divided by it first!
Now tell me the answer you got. 1.06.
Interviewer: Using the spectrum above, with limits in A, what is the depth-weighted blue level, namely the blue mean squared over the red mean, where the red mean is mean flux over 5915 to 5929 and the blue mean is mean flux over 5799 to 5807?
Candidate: 167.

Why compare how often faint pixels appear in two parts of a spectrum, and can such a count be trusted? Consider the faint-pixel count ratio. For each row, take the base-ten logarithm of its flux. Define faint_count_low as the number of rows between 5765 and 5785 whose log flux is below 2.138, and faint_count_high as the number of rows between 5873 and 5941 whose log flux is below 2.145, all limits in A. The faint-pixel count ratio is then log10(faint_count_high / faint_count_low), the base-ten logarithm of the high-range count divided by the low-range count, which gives 1.0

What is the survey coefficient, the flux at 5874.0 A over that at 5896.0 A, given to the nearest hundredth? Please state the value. 1.44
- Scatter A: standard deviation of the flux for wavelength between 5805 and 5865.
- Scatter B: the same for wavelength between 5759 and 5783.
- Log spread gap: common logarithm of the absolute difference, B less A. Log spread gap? 0.6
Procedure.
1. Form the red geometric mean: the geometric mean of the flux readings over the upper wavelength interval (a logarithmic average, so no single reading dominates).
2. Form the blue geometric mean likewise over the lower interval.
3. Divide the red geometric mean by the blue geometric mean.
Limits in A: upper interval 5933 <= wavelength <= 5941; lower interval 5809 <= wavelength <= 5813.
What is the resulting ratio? 0.89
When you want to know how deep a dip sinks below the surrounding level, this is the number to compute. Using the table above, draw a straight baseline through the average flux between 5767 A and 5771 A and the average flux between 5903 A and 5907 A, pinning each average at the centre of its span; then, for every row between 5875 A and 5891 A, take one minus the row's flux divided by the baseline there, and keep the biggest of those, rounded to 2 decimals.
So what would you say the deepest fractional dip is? 0.17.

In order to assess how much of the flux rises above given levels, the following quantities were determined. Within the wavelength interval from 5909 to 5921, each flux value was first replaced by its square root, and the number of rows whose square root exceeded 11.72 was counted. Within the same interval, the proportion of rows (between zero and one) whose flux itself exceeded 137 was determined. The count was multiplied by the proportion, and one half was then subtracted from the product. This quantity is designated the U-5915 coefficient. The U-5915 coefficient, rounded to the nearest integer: 0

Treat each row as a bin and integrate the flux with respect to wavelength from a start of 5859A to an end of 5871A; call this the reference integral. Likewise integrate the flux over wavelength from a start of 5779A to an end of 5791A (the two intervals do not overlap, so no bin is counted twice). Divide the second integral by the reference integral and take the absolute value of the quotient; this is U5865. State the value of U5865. 0.98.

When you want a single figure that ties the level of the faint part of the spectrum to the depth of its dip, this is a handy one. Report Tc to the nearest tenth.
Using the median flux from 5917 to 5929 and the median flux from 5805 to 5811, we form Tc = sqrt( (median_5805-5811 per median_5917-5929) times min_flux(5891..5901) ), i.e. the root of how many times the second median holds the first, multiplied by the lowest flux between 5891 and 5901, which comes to 10.5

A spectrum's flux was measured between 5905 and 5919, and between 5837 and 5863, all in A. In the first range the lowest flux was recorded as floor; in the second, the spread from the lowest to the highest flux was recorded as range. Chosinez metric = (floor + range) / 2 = 69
